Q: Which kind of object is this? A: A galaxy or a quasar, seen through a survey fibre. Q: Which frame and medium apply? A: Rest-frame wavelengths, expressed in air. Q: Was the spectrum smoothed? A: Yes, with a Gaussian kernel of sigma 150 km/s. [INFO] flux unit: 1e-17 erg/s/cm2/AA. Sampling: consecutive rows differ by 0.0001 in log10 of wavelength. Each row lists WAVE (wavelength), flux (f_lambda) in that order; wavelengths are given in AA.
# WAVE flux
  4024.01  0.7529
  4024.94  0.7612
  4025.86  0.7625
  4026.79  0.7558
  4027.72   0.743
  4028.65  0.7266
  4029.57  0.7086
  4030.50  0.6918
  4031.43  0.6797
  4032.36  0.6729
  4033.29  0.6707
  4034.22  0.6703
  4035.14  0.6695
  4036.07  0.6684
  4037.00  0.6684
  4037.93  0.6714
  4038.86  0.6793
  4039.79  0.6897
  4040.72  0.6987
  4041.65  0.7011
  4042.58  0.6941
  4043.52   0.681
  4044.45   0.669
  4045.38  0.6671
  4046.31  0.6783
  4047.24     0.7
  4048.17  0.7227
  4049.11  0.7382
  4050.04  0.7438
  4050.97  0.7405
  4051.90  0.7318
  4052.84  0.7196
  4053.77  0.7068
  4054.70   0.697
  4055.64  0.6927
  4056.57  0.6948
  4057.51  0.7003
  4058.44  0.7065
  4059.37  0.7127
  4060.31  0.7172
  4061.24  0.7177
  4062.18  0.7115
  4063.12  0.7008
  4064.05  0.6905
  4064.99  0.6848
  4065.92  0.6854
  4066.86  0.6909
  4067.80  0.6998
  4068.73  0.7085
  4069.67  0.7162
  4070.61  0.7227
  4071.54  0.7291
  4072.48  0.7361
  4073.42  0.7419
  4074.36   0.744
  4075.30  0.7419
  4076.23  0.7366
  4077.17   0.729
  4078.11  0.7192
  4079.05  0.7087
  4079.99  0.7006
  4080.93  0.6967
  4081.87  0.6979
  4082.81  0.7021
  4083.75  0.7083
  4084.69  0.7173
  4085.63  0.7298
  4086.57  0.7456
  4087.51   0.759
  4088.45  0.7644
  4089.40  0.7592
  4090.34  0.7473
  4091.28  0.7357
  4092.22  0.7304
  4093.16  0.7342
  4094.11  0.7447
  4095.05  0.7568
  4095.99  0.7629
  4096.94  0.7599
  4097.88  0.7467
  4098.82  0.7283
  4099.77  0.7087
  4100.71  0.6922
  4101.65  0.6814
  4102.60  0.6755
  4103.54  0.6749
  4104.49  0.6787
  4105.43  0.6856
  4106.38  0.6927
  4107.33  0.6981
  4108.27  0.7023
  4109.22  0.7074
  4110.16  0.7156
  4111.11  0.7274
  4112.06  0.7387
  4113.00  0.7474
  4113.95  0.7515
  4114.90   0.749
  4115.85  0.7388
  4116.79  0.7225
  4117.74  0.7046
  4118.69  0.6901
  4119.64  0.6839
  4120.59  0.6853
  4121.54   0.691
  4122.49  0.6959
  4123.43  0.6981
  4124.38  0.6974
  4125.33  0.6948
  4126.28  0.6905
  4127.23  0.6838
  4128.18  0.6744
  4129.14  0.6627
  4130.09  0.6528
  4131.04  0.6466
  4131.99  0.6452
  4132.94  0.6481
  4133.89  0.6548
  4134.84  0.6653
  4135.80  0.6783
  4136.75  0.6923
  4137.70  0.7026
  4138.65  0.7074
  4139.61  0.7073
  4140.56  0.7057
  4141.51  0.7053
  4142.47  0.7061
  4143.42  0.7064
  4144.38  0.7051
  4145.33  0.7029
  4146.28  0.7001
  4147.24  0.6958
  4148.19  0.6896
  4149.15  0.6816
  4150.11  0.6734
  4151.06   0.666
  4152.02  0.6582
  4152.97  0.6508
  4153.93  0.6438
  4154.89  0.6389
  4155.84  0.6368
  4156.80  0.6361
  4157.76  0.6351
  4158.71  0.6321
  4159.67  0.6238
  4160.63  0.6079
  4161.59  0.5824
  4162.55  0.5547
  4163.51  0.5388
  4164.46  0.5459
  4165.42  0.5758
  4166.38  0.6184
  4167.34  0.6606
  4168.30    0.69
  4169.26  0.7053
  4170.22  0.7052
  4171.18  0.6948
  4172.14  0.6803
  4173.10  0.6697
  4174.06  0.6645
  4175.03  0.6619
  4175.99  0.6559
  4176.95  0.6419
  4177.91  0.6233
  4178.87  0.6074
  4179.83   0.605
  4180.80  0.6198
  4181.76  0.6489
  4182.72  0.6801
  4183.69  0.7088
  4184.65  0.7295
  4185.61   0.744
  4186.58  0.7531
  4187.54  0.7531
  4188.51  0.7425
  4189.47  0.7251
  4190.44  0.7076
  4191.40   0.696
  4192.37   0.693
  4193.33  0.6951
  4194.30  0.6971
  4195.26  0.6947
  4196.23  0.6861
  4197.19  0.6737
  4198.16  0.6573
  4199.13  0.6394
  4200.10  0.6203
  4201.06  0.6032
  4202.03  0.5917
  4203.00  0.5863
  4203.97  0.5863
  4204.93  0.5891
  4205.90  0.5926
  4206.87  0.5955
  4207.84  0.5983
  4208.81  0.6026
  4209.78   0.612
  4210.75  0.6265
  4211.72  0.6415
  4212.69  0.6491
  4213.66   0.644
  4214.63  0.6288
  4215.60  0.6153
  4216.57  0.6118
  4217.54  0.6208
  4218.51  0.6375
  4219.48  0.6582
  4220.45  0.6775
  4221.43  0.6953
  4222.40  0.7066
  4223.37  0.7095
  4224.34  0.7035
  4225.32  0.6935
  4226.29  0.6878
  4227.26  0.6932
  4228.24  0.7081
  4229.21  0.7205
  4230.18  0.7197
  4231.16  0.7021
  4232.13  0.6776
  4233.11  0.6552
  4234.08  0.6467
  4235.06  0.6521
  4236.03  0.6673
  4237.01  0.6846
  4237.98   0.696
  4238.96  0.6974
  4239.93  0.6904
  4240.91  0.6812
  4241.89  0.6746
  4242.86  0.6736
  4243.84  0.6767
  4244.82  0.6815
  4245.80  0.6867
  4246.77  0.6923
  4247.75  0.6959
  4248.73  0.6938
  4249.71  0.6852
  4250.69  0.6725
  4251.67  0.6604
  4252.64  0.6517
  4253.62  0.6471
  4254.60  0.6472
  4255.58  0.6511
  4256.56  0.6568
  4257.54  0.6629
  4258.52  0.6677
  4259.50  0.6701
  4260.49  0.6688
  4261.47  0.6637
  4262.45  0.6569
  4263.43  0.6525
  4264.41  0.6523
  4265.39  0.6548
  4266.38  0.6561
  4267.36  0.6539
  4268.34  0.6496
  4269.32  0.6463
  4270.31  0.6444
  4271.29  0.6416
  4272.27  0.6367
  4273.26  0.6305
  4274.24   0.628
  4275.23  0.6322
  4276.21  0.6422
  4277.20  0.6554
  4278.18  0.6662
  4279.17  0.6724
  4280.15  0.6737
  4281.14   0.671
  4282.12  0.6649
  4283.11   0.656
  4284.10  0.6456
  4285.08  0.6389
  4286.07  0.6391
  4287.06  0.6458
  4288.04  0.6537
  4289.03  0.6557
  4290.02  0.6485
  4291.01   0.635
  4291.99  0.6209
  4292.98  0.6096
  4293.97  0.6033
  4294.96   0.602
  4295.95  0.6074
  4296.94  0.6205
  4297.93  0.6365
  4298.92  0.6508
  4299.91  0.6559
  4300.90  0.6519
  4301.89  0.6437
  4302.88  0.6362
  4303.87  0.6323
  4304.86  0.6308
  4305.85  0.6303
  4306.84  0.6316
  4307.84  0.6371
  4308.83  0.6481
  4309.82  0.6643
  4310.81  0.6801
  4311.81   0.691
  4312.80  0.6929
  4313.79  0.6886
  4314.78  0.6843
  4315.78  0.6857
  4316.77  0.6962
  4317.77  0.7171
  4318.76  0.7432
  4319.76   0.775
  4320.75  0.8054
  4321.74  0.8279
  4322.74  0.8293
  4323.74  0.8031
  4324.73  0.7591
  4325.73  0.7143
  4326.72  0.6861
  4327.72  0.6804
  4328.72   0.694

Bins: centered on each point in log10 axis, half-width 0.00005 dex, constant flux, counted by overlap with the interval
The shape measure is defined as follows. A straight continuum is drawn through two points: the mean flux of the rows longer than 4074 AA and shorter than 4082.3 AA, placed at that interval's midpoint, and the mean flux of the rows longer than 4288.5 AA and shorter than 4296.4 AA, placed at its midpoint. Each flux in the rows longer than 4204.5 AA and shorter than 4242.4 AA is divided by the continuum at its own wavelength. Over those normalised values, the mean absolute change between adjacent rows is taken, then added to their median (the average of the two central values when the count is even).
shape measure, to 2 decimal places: 1.05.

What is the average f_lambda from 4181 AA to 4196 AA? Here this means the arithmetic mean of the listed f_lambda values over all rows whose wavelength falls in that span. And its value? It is 0.71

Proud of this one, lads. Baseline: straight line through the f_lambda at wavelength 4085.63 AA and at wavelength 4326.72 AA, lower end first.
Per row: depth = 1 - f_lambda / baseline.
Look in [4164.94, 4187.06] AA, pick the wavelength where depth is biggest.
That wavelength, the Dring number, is 4165.42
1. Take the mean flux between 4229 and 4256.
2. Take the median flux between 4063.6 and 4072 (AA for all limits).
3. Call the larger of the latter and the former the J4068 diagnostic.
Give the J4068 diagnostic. 0.700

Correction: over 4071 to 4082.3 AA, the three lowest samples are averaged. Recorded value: 0.698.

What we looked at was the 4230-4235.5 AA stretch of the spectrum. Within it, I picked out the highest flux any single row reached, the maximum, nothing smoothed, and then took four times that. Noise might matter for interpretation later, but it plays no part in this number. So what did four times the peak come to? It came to 2.88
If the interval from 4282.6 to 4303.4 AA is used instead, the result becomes 2.62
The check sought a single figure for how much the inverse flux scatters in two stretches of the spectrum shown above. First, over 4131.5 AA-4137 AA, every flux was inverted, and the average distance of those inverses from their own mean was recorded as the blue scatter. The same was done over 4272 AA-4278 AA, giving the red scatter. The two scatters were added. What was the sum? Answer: 0.05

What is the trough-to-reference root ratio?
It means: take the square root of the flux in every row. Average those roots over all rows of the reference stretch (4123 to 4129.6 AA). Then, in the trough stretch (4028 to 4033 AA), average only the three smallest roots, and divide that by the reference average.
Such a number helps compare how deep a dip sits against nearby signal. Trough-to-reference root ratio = 1.00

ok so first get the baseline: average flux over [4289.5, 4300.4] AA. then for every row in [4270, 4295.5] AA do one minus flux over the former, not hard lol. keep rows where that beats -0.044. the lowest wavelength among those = 4270.31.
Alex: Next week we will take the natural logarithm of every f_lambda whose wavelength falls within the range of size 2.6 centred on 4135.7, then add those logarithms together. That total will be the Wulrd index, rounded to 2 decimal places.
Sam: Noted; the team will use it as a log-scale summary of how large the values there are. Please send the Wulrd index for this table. -1.16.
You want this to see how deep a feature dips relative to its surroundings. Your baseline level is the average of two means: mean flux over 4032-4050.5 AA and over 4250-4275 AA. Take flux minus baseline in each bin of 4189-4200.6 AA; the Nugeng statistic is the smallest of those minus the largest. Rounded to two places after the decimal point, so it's -0.10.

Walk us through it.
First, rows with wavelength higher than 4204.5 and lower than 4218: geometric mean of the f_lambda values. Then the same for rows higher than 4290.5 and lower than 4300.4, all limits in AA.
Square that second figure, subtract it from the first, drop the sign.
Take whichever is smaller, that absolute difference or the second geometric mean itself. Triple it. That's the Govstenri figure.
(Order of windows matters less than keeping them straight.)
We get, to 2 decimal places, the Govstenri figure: 0.68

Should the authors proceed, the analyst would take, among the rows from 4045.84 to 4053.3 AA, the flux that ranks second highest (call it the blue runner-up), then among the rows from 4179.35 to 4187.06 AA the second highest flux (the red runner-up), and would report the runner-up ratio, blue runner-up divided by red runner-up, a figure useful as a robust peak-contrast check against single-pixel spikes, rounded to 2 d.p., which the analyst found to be 1.00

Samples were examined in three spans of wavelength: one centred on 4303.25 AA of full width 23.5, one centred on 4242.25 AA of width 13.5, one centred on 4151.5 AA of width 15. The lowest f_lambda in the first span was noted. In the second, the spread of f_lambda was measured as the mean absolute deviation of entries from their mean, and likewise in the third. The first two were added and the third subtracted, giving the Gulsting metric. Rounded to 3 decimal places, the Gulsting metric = 0.586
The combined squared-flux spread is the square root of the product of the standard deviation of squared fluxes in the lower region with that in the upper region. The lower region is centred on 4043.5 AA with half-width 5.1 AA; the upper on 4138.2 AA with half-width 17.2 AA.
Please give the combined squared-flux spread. 0.026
